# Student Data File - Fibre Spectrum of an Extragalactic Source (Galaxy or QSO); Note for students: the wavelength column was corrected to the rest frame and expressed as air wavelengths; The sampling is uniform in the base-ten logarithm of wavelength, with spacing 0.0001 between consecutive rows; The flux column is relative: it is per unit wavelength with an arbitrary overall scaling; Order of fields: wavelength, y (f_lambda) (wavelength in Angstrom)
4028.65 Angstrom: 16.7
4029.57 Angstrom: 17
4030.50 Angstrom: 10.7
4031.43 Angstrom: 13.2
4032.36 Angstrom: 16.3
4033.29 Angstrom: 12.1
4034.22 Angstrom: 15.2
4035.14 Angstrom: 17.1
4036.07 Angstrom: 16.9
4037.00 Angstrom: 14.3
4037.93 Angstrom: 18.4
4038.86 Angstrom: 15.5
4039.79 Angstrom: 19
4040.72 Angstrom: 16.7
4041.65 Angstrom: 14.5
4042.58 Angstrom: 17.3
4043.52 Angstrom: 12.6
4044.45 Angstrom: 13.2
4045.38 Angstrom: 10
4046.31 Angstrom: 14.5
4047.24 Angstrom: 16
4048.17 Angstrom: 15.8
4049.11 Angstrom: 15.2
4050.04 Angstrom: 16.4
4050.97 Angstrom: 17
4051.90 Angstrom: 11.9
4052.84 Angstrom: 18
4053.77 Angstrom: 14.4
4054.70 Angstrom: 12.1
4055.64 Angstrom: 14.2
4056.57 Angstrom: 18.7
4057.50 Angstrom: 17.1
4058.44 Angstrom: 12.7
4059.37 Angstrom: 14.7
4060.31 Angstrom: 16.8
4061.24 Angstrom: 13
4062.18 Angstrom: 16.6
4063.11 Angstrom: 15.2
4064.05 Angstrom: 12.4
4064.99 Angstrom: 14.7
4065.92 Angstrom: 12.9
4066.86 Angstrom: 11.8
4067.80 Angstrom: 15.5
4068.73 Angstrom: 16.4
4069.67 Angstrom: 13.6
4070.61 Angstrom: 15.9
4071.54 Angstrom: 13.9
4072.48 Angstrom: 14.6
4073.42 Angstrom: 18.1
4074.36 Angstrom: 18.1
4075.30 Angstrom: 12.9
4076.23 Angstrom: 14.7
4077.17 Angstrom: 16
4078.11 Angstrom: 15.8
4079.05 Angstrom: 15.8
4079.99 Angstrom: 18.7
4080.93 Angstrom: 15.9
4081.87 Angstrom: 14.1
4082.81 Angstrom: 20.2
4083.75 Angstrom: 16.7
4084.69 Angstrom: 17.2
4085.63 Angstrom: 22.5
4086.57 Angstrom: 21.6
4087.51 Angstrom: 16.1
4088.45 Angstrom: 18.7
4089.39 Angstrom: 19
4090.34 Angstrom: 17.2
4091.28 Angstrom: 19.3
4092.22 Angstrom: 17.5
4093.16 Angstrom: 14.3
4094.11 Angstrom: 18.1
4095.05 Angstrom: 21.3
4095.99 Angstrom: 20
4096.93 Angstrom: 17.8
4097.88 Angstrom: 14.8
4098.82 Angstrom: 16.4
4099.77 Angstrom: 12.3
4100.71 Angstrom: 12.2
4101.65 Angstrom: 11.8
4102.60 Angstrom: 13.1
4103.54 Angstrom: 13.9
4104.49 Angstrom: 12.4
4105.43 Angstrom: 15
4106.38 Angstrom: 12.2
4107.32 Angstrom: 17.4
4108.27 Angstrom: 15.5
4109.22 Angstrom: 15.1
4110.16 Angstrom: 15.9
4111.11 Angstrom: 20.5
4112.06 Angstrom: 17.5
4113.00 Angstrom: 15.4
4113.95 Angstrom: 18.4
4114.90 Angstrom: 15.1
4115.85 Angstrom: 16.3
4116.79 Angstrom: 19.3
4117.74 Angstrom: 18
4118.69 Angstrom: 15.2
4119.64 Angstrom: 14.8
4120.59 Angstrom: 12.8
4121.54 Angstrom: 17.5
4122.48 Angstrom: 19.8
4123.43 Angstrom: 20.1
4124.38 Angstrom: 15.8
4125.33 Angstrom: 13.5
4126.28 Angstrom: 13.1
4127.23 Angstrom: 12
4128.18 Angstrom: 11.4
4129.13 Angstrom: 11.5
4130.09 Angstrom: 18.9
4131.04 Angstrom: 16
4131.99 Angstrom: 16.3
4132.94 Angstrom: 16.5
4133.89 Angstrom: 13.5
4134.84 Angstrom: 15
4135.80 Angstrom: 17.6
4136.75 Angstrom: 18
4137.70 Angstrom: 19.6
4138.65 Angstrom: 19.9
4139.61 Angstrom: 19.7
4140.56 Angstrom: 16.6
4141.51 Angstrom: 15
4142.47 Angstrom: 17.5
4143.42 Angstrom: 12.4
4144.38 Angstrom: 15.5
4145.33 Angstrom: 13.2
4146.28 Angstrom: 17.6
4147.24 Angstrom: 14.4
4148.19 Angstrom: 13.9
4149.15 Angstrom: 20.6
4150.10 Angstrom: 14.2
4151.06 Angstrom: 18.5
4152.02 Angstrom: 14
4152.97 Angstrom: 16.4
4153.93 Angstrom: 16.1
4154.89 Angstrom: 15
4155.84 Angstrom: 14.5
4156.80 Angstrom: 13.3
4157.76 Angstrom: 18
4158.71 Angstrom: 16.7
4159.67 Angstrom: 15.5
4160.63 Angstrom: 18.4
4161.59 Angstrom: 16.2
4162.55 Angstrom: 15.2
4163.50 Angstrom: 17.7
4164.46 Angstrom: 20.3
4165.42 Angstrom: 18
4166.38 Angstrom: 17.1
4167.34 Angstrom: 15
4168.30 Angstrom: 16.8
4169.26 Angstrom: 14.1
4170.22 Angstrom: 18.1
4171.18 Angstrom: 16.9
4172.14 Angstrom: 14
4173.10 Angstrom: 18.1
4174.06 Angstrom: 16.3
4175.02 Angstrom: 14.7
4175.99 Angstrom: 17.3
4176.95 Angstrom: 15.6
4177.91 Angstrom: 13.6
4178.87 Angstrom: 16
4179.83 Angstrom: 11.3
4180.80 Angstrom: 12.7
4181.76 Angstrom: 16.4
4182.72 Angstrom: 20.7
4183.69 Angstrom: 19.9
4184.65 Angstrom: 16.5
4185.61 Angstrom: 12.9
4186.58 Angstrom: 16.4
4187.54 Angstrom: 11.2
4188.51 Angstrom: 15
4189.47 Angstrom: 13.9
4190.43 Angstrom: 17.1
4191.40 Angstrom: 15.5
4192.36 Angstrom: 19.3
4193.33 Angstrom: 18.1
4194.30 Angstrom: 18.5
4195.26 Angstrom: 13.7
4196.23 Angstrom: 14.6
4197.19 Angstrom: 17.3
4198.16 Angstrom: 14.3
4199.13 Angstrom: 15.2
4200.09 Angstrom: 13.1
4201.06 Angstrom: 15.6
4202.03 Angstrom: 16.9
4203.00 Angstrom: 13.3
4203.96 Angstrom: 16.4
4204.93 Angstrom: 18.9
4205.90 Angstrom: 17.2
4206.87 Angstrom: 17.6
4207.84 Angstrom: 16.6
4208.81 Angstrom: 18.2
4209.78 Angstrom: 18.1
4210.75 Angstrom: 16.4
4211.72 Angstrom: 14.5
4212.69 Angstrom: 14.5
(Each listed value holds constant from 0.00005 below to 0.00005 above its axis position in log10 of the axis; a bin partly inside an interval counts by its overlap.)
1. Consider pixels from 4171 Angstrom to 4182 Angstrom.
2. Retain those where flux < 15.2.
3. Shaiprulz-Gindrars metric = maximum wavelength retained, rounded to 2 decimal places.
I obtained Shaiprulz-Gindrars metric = 4180.80 Angstrom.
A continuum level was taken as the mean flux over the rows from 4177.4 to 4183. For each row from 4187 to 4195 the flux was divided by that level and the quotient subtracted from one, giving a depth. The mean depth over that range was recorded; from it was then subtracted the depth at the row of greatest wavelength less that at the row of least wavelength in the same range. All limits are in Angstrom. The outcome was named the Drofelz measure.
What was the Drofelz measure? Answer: 0.42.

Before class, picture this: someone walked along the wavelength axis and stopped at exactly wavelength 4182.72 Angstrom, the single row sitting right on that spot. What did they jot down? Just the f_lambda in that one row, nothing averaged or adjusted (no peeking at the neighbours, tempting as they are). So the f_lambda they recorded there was 20.7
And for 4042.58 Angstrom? 17.3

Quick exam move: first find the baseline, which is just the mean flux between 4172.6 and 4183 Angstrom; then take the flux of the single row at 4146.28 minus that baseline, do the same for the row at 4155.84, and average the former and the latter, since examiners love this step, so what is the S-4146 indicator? 0.4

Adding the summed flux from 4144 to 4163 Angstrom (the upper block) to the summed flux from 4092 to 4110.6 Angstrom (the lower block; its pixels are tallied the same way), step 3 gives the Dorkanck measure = 624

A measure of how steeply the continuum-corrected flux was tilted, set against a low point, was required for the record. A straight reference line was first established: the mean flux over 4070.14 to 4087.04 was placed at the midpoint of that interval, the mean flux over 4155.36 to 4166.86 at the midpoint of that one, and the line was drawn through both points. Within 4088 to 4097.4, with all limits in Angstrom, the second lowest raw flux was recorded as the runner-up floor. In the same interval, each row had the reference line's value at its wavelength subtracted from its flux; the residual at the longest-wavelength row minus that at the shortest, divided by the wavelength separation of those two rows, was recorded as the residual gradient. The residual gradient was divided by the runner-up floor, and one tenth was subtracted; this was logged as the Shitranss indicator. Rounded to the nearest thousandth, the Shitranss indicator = -0.106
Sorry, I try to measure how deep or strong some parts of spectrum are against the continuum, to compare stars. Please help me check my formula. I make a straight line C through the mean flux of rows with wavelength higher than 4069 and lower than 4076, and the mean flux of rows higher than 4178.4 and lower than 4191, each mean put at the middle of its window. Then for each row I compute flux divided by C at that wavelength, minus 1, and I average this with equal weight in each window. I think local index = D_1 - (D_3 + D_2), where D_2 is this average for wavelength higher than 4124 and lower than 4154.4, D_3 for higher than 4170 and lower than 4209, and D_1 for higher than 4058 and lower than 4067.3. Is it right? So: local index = -0.1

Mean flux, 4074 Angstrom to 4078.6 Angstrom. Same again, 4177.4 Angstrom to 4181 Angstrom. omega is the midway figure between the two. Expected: 14.5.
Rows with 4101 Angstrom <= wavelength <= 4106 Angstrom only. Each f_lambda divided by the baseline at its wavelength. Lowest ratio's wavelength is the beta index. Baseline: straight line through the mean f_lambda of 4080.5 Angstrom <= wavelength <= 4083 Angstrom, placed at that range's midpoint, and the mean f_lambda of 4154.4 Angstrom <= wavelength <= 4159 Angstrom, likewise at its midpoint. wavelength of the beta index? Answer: 4101.65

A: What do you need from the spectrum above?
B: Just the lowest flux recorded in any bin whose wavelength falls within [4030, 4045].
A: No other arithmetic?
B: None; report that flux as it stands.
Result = 10.7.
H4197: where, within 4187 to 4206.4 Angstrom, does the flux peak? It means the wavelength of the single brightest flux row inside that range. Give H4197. 4192.36 Angstrom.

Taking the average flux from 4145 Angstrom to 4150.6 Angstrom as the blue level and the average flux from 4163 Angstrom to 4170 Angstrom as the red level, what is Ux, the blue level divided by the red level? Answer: 0.92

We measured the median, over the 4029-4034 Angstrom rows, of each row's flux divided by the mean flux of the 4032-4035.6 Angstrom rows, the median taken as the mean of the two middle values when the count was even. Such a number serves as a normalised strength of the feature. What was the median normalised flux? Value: 0.87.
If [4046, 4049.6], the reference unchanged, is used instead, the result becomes 1.02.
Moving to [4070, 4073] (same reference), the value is 0.96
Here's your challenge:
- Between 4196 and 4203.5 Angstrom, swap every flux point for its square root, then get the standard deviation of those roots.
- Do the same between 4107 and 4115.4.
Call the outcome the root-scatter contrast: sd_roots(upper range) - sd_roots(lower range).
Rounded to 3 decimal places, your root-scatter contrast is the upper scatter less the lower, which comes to -0.024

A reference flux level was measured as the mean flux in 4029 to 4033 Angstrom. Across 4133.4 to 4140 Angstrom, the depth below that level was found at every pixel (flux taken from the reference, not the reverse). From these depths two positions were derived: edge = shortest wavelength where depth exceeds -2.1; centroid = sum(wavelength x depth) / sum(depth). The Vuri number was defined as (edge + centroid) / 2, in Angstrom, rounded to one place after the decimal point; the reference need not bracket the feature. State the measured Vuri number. 4135.9 Angstrom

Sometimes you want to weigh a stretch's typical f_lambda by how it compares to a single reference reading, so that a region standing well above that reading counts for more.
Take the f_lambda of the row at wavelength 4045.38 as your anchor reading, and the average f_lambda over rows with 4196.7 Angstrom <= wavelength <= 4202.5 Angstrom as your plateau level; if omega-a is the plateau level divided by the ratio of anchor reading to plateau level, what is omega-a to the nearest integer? 24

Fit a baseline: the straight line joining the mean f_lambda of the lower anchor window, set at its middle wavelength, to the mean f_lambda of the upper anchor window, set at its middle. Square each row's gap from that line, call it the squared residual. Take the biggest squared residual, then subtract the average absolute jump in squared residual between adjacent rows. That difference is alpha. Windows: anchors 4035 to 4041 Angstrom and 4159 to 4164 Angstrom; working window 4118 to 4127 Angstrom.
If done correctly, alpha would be 7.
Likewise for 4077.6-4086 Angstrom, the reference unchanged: 25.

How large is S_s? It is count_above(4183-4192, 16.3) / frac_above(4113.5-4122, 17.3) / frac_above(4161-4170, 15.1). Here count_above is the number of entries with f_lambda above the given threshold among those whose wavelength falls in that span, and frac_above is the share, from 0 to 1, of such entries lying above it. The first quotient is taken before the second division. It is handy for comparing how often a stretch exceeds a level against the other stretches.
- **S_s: 12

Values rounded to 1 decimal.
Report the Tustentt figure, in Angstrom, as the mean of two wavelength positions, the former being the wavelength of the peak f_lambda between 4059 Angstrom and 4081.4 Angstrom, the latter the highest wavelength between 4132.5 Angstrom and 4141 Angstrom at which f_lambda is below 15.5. 4107.4 Angstrom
